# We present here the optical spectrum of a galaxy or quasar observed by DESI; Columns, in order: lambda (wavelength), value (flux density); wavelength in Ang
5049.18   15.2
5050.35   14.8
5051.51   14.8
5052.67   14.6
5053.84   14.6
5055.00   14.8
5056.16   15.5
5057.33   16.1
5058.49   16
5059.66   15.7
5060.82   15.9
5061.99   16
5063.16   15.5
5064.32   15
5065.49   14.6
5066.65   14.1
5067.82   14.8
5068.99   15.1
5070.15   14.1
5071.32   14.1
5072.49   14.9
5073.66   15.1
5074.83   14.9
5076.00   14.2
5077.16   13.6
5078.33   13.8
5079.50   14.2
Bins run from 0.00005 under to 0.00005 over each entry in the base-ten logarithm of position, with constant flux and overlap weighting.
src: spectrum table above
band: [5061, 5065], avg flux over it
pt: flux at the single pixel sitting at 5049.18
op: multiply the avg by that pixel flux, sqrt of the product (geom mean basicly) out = 15.35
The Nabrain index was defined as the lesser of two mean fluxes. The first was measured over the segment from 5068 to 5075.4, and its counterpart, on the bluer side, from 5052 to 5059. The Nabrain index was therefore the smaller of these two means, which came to 14.7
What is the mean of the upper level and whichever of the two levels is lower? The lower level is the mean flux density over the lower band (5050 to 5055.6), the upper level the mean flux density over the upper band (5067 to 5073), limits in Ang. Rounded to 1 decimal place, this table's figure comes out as 14.6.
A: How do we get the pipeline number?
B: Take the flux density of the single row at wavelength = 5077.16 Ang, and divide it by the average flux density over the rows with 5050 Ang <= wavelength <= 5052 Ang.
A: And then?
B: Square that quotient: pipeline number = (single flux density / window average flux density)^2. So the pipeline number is 0.84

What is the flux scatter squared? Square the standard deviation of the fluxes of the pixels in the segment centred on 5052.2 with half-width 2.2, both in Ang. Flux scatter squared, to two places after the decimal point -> 0.01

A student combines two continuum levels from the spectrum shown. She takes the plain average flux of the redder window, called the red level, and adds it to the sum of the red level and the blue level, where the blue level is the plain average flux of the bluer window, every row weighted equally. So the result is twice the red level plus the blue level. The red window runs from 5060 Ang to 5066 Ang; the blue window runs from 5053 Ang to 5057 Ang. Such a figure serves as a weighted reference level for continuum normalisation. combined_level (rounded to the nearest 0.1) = 45.8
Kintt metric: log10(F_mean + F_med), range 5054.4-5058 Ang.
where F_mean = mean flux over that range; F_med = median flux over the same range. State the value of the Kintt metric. 1.49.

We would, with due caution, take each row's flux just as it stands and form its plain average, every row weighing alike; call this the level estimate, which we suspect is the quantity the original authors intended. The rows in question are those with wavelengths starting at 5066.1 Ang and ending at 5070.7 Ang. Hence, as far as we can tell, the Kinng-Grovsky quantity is 14.5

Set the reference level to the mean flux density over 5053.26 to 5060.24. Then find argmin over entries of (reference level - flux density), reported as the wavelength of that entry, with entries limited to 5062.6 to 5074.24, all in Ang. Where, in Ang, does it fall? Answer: 5063.16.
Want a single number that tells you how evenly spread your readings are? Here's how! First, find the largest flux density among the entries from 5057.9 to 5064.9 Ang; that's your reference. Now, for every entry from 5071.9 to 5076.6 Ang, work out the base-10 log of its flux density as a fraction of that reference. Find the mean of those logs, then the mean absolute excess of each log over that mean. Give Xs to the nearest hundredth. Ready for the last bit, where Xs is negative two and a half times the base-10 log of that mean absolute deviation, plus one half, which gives 5.67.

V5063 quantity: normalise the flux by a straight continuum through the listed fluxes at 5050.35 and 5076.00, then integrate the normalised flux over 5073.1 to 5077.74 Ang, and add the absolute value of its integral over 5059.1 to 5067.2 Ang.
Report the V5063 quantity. 13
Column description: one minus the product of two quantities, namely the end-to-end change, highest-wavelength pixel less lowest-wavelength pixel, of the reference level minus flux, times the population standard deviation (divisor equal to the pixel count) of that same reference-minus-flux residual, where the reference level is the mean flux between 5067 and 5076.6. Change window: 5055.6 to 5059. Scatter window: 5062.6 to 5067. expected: 1.3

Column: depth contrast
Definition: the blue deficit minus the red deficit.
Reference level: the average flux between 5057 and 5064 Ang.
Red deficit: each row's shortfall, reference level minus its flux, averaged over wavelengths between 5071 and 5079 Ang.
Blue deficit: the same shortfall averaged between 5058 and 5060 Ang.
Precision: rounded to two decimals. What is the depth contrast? -1.48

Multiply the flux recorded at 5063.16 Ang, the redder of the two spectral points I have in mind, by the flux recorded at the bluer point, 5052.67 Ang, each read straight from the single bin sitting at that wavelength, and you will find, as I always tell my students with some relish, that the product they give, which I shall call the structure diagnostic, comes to 226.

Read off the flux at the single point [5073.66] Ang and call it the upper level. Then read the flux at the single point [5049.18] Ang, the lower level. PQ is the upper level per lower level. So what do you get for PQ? 0.99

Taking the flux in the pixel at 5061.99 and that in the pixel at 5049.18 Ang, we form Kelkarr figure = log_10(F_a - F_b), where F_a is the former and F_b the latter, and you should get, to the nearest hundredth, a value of -0.10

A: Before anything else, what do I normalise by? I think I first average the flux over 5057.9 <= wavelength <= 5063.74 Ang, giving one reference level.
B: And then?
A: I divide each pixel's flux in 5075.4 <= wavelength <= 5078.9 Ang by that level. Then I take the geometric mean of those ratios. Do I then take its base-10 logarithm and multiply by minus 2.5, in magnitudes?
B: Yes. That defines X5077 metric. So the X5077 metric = 0.14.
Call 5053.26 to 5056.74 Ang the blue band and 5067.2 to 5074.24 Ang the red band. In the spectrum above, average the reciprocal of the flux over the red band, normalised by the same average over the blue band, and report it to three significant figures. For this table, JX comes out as 1.02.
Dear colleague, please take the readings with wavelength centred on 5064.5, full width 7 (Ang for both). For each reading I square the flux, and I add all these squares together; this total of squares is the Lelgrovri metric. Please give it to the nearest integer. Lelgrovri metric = 1352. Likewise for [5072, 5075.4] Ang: 672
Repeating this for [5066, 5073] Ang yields 1265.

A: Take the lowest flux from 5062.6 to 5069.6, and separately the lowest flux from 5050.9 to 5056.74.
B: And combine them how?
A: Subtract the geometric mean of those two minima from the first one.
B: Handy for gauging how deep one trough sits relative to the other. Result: -0.2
